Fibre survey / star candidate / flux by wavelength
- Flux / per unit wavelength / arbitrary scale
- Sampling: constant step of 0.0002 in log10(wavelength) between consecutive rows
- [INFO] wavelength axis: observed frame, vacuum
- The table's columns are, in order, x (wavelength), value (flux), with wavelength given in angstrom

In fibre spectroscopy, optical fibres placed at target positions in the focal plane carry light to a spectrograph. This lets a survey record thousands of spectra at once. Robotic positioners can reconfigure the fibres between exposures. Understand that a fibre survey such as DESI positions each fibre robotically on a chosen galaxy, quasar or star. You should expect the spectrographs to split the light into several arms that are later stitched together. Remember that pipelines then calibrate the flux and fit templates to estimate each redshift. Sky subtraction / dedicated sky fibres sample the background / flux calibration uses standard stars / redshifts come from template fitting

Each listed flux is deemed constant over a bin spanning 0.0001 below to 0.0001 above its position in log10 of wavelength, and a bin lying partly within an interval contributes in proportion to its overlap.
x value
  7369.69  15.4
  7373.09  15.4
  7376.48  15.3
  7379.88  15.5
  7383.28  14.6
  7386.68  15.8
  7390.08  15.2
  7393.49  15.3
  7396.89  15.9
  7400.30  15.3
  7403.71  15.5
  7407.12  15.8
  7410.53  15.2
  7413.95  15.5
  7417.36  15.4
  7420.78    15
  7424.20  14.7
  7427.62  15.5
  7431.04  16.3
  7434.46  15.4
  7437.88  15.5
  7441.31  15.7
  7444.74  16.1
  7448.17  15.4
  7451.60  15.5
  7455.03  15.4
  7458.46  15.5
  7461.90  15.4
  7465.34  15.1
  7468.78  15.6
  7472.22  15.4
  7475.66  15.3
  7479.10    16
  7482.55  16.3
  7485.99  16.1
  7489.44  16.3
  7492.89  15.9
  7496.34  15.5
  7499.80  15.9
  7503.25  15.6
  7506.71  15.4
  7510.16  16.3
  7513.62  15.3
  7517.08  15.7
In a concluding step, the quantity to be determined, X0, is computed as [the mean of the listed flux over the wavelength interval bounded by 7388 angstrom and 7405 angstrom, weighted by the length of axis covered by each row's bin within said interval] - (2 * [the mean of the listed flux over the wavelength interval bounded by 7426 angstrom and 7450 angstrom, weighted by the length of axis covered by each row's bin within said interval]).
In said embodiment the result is -16.0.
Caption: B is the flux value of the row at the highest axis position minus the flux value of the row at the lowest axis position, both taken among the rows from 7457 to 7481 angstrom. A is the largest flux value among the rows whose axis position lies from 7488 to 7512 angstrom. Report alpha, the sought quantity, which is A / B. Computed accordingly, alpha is 33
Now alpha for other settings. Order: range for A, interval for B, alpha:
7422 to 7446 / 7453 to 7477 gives -163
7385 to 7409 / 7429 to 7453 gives -20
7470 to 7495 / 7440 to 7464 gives -54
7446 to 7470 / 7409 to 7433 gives 14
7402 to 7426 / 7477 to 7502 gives -158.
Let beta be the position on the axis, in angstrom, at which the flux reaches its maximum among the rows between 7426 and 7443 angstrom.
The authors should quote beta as 7431.04 angstrom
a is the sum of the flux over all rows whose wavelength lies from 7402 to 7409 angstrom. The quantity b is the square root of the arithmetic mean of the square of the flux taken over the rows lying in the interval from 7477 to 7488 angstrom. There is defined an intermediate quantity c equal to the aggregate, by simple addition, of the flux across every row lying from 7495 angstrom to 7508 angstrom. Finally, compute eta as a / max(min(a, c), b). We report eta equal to 1.00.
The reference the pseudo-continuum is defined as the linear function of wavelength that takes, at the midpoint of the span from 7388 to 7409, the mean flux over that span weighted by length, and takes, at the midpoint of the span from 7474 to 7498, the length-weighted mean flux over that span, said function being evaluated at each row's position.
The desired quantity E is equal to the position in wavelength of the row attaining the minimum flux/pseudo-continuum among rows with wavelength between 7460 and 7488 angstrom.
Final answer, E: 7465.34 angstrom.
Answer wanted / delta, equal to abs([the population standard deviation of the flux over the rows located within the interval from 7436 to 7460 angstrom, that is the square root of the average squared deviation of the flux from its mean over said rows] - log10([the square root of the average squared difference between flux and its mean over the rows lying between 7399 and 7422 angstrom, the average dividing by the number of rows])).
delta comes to 0.86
